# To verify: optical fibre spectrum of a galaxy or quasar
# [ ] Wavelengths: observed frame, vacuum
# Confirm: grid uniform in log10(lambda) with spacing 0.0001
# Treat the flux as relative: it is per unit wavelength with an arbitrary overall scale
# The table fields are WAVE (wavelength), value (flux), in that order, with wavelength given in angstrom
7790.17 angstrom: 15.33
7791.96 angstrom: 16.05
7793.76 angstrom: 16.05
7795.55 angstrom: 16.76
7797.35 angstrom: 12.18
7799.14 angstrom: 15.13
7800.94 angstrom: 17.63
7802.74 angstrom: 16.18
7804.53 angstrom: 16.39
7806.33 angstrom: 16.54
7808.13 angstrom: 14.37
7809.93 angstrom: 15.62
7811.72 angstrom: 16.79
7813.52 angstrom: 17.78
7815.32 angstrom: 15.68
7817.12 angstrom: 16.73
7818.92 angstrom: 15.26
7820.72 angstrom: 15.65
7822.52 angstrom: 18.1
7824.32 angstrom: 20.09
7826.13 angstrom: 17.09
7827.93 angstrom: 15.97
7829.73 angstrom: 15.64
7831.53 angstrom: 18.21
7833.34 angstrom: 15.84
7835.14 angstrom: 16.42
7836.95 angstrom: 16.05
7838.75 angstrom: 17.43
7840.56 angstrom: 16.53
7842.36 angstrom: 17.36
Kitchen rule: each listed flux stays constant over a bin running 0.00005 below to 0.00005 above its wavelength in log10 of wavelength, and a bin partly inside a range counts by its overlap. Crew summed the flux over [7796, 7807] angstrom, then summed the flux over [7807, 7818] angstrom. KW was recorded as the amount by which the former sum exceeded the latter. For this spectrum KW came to -2.9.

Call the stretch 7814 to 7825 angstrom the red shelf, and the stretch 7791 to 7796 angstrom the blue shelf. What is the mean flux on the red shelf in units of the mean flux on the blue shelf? 1.04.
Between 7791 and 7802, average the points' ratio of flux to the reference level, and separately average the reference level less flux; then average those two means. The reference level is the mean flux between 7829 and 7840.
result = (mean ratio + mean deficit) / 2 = 0.95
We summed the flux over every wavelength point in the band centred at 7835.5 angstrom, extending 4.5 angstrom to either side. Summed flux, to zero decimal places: 84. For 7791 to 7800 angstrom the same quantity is 76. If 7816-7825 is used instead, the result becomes 86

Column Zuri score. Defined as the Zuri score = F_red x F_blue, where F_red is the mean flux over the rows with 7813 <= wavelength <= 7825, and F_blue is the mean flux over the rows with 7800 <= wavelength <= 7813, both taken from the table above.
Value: 276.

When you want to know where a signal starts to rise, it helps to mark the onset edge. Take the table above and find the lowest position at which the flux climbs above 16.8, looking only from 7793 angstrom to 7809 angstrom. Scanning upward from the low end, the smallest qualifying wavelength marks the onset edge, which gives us 7800.94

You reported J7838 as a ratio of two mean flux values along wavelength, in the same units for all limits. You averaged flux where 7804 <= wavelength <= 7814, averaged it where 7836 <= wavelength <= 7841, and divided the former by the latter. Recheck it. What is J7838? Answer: 0.97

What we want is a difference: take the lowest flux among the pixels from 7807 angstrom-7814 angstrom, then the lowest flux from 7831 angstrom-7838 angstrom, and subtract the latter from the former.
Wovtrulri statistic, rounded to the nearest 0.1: -1.5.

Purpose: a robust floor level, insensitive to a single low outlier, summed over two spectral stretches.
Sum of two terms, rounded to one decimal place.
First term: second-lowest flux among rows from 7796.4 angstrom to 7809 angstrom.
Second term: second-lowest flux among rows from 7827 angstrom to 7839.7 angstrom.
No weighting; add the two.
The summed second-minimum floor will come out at 30.2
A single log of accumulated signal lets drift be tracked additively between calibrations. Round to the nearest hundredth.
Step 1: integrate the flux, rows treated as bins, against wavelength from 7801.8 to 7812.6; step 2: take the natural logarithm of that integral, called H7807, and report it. 5.15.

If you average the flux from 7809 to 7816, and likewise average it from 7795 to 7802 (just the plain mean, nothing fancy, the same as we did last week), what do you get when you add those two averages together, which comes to 31.9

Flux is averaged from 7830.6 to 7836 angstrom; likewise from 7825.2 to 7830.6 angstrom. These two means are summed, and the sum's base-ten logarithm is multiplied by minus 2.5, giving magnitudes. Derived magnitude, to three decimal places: -3.798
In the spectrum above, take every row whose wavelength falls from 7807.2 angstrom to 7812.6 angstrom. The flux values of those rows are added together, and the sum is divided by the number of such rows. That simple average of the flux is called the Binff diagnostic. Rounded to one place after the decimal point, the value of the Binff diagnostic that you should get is 15.6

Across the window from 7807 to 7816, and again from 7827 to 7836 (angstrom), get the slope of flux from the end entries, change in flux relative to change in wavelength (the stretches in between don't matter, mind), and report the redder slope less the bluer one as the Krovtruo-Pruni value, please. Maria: -0.12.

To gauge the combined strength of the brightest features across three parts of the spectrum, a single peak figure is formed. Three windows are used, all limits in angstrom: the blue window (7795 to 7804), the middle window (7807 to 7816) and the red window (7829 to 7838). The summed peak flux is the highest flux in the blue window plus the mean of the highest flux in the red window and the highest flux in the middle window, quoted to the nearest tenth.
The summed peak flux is 35.6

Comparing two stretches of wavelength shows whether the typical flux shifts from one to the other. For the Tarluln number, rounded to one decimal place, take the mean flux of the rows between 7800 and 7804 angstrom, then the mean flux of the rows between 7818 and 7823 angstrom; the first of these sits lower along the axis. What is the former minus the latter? 0.6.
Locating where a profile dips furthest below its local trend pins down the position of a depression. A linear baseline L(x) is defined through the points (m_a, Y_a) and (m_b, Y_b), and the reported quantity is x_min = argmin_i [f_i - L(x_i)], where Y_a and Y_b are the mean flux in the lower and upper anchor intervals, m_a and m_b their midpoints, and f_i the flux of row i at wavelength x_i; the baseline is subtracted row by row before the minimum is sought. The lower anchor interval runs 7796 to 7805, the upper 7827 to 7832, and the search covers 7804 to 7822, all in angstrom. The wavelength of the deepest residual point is 7808.13 angstrom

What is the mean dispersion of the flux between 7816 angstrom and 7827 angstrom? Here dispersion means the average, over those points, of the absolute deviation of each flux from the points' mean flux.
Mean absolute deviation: 1.29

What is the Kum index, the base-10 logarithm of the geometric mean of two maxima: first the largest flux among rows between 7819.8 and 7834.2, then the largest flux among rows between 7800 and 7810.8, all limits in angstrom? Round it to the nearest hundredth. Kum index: 1.27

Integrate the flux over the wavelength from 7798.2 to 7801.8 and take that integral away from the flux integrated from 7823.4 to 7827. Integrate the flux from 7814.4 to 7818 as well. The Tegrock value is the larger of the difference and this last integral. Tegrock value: 58.3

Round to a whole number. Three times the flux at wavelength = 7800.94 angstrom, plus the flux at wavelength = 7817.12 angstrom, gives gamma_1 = 70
